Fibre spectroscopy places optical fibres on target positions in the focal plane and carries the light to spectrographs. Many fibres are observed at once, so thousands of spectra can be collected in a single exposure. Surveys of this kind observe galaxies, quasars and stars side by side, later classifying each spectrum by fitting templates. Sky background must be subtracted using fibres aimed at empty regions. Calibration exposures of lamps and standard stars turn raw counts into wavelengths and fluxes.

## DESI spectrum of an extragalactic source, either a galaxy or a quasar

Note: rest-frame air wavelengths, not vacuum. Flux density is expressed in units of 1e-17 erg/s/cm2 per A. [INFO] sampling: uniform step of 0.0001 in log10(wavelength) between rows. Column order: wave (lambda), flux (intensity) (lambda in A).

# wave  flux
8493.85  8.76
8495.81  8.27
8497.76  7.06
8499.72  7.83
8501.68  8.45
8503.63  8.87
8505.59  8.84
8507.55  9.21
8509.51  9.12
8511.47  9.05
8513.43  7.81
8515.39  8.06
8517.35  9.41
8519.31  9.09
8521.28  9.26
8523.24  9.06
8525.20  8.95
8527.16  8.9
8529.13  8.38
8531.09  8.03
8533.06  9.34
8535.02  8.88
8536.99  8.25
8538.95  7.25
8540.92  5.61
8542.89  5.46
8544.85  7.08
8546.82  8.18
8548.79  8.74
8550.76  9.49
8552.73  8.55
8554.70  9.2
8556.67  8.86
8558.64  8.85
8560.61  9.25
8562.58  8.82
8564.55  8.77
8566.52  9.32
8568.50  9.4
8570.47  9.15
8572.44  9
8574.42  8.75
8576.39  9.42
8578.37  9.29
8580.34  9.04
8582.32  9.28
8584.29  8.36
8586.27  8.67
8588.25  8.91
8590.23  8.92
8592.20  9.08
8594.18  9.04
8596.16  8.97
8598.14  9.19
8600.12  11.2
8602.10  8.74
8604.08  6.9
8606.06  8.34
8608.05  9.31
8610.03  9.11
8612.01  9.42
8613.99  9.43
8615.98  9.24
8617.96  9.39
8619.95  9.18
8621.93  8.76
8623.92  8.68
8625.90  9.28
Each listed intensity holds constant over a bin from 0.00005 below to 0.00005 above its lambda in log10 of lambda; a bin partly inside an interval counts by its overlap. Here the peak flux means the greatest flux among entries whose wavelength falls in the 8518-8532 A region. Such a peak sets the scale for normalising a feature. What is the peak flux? 9.26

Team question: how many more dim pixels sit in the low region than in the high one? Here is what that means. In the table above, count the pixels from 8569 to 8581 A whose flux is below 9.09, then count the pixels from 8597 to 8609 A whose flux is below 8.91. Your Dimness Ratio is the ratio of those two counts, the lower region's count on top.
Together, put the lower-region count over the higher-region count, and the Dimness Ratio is 1.0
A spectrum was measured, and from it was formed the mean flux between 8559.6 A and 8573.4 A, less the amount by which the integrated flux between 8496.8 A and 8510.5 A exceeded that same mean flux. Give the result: -98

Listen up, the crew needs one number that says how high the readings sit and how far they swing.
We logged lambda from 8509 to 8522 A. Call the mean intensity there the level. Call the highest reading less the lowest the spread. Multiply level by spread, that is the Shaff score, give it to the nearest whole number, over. 14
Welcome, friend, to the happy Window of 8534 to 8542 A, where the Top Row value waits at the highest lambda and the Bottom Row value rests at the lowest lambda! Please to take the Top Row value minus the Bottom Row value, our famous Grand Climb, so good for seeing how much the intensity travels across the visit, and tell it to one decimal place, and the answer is -3.3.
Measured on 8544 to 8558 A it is 1.8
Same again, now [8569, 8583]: 0.1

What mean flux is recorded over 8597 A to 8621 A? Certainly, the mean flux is 9.12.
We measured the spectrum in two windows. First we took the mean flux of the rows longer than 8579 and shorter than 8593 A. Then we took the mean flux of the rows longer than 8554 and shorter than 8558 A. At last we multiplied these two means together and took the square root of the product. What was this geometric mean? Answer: 8.96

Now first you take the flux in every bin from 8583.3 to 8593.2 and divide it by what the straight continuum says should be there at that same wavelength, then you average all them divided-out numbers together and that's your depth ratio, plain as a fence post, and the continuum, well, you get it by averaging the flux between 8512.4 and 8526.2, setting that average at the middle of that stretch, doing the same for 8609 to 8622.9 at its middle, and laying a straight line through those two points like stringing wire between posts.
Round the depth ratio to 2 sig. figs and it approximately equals 0.97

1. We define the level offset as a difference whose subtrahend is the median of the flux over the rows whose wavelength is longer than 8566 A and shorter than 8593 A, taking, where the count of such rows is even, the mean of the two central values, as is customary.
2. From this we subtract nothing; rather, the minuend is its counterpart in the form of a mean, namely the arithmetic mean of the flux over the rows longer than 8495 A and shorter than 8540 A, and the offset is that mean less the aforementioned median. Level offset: -0.48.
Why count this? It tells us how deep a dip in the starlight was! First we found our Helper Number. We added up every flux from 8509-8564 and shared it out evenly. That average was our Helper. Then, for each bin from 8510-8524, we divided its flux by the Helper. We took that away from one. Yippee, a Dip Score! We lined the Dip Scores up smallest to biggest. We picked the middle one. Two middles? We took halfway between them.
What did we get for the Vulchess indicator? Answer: -0.071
